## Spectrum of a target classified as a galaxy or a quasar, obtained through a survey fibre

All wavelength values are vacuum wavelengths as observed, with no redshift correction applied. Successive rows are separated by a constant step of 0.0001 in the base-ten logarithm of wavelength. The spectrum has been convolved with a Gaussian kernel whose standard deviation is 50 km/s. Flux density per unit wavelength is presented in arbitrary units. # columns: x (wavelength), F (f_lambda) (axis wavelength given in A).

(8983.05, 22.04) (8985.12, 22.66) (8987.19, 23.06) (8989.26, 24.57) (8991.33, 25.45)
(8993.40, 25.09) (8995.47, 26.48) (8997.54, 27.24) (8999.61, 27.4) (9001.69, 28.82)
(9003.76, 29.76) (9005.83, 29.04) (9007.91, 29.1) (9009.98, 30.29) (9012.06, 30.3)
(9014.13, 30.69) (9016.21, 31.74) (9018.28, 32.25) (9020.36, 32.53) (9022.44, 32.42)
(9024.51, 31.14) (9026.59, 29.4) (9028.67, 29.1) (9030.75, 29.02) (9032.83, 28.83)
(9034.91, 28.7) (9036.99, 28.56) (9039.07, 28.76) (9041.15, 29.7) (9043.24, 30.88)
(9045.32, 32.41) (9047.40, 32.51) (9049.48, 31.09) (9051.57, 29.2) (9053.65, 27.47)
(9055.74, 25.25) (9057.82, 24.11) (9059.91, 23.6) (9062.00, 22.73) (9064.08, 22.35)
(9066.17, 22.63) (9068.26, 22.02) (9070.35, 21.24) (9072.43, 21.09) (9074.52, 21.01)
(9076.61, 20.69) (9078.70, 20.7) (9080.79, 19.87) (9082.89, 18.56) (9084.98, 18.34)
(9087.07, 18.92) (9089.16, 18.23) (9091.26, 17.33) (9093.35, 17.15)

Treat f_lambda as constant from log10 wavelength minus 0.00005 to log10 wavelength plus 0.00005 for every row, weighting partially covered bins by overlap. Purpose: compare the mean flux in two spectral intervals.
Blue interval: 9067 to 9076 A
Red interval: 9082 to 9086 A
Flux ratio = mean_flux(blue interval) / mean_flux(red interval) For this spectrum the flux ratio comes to 1.16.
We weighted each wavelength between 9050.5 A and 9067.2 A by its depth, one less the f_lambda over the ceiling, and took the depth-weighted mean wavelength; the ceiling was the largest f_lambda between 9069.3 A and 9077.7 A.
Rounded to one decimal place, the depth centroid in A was 9055.8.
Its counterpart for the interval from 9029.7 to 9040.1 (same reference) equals 9034.9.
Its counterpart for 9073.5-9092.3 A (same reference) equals 9086.1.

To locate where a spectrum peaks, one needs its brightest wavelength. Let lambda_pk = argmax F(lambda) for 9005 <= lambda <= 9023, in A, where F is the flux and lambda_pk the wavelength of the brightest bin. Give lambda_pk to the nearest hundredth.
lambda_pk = 9020.36 A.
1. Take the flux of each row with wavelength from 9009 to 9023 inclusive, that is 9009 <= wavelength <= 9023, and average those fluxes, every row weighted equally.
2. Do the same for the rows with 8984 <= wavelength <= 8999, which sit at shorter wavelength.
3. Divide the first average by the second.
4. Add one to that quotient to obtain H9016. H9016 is 2.3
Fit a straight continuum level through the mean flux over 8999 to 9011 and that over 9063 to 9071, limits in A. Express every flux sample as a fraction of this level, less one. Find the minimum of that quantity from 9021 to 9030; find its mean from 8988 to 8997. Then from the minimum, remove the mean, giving 0.3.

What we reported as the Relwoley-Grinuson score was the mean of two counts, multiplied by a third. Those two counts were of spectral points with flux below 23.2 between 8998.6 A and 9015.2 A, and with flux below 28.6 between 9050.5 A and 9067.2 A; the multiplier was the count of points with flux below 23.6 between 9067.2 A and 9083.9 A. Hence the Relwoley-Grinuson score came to 28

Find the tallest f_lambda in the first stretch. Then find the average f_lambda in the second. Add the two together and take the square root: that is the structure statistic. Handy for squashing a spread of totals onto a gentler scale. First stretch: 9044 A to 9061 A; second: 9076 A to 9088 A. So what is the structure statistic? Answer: 7.21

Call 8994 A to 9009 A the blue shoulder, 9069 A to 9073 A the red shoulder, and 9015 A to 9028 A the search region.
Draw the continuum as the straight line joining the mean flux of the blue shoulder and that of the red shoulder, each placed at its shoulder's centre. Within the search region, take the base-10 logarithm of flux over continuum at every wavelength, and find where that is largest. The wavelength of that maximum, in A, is 9022.44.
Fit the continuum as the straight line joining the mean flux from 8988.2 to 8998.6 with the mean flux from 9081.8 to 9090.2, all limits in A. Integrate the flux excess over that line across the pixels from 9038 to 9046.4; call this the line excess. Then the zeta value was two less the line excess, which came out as -69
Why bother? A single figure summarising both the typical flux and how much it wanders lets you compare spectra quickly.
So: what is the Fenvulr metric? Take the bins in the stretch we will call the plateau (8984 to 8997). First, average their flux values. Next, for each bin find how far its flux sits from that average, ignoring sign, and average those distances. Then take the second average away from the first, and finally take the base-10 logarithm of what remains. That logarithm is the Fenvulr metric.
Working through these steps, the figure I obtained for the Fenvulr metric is 1.37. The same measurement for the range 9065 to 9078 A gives 1.32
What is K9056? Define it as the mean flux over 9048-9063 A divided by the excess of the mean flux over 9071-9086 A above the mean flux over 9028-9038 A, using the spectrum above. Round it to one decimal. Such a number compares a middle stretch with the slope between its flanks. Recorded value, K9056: -3.0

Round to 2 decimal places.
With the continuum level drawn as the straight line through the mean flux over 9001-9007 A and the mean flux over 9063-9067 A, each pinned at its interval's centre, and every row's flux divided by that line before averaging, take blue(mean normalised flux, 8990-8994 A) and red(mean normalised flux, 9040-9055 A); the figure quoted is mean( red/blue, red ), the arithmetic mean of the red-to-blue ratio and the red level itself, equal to 1.37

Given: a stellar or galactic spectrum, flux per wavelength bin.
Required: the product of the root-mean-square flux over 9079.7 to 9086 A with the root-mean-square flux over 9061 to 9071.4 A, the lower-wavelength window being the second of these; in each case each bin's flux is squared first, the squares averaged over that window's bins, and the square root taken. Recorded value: 420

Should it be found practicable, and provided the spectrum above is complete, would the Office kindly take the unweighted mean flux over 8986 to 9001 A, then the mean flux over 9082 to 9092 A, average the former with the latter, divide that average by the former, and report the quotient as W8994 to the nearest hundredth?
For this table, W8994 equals 0.86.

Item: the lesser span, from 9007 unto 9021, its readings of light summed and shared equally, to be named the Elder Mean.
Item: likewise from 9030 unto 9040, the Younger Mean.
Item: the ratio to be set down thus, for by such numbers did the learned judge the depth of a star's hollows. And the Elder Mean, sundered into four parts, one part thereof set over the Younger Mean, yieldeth 0.27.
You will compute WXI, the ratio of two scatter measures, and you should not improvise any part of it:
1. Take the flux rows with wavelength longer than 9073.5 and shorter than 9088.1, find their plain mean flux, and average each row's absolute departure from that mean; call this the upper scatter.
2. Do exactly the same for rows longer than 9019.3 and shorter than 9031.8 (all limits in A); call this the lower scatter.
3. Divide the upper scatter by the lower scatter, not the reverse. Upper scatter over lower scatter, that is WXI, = 0.67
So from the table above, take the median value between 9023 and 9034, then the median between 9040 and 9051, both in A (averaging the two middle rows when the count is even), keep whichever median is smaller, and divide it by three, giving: 9.7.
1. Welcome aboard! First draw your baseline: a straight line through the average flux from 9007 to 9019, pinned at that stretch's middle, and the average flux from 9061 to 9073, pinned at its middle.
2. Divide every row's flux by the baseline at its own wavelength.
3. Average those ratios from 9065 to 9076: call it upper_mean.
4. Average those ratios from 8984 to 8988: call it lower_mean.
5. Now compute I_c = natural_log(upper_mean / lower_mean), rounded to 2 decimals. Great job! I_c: 0.43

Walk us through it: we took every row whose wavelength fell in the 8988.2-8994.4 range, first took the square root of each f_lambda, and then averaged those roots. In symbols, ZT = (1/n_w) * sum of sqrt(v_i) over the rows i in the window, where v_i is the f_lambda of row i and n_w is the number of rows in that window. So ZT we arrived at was 5.00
